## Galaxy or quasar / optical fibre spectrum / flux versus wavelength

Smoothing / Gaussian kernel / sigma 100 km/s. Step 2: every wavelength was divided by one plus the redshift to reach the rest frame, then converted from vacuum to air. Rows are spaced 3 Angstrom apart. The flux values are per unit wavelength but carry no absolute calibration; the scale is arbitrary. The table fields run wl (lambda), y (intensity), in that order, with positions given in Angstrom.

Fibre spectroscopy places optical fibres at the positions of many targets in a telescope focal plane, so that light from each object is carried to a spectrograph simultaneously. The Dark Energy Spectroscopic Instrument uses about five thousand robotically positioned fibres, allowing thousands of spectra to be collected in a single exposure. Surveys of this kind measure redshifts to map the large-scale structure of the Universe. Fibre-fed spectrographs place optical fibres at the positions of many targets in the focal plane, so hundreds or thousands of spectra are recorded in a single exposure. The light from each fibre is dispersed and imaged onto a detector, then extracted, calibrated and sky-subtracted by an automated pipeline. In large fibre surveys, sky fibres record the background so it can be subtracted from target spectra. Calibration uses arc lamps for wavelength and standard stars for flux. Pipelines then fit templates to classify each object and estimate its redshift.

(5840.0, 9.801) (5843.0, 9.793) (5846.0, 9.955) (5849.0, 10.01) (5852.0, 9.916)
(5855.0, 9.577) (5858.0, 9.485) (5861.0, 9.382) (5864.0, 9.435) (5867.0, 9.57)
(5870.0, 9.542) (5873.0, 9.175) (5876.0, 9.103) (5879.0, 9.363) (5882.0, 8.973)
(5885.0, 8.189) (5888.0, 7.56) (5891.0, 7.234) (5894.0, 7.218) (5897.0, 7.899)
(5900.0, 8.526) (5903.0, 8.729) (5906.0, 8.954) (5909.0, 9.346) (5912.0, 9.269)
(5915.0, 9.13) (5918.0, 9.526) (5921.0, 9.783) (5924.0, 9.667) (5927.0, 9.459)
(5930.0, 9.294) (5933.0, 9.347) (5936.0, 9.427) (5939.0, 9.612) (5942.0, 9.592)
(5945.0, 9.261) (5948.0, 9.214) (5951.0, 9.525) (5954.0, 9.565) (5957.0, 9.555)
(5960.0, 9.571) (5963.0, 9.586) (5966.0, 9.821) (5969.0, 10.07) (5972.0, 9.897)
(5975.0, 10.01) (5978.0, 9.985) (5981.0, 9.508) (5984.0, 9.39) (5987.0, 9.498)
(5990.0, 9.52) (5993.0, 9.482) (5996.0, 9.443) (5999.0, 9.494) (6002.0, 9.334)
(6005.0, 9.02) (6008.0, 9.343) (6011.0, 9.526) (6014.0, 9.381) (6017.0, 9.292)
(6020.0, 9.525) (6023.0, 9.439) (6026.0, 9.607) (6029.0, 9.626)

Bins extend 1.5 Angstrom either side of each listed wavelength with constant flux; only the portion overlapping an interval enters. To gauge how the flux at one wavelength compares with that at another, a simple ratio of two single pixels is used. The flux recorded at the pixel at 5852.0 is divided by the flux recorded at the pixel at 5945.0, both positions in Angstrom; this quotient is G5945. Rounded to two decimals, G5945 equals 1.07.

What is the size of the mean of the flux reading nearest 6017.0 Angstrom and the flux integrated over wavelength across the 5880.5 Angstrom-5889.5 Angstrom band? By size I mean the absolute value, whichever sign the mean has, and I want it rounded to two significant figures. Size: 42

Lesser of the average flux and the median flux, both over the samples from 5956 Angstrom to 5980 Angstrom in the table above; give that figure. 9.8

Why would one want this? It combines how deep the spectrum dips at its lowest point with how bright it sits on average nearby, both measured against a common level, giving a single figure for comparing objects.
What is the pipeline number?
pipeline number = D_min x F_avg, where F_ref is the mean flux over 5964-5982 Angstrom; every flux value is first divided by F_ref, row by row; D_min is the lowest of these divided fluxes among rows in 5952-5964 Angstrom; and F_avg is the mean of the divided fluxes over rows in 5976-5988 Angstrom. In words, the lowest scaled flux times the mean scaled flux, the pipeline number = 0.94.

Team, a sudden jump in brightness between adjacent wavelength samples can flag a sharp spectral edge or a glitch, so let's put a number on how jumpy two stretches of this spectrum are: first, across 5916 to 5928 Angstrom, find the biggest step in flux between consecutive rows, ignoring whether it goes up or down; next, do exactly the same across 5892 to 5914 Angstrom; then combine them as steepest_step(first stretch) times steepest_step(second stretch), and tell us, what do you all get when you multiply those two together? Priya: 0.18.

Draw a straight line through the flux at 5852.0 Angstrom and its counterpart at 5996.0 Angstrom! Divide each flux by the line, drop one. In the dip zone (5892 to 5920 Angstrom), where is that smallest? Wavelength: 5894.0 Angstrom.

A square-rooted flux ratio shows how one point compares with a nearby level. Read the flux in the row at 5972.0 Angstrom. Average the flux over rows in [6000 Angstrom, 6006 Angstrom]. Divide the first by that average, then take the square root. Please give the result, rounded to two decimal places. 1.04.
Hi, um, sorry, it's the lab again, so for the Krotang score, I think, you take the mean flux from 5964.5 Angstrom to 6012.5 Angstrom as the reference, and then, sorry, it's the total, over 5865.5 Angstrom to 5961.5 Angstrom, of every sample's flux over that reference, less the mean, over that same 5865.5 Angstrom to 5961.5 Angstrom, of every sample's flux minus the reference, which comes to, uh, 30.8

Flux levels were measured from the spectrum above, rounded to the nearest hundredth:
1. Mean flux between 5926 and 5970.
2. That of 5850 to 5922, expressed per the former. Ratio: 0.94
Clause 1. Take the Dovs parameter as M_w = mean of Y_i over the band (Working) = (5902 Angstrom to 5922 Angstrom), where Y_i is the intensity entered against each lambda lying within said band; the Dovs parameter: 9.25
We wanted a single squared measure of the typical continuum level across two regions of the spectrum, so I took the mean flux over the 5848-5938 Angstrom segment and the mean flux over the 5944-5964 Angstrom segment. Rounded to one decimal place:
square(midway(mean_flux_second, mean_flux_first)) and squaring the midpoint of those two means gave 85.9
